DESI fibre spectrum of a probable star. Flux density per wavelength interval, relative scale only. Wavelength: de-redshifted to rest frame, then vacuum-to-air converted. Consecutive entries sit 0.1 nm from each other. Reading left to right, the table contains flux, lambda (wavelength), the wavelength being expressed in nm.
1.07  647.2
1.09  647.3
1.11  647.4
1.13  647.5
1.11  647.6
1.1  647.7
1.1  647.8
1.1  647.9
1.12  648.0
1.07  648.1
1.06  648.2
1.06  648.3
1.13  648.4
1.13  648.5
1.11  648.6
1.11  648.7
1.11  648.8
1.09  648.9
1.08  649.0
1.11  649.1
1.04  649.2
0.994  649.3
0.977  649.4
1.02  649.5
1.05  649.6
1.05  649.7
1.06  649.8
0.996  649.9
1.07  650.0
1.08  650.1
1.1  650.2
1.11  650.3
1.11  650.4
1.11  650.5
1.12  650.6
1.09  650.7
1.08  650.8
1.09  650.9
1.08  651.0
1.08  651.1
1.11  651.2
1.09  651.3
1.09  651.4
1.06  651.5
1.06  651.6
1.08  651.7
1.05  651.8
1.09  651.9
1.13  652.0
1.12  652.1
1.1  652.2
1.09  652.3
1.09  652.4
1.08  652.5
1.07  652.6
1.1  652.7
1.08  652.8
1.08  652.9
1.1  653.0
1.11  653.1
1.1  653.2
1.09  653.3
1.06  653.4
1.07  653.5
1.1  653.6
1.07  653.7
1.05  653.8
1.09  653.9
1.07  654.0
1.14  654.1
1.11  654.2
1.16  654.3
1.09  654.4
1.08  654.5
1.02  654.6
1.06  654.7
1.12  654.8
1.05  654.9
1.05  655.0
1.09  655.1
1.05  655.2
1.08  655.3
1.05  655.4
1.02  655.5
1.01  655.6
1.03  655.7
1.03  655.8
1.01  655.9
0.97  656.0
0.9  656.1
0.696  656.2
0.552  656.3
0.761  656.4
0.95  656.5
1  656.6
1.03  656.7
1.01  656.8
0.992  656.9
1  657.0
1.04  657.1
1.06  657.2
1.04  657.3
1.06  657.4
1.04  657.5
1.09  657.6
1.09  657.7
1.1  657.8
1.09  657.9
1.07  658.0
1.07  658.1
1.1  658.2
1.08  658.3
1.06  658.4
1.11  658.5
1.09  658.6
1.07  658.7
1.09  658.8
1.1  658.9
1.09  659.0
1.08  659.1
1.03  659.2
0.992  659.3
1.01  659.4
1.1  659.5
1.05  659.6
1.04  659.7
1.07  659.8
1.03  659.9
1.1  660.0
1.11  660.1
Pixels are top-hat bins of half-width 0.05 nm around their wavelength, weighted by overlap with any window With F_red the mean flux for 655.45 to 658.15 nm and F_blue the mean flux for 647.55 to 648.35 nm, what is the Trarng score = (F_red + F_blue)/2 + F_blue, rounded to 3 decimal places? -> 2.130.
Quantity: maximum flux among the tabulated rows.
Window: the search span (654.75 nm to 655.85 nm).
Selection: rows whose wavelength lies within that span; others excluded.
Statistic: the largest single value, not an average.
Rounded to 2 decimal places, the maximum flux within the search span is 1.12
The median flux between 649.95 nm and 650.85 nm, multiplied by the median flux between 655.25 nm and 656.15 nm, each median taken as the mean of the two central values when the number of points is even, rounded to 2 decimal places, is 1.12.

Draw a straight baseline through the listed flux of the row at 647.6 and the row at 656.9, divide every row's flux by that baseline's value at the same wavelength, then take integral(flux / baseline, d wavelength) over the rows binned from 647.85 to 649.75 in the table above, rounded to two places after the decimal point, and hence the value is 1.86 nm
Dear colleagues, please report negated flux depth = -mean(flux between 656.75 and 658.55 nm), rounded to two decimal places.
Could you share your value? -1.06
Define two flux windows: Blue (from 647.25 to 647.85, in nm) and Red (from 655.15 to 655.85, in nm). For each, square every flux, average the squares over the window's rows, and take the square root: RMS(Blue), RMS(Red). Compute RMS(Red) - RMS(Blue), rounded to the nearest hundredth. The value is -0.07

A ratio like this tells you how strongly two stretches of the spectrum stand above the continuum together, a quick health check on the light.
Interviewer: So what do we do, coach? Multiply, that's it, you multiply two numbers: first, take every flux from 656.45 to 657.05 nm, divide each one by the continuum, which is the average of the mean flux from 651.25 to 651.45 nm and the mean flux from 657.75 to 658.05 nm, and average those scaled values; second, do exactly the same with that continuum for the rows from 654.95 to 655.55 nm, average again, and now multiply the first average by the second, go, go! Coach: 0.889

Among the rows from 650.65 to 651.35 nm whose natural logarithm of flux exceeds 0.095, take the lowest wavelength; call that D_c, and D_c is 651.2 nm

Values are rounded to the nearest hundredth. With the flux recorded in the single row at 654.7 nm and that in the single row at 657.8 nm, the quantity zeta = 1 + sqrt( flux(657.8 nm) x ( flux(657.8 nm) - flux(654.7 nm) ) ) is 1.21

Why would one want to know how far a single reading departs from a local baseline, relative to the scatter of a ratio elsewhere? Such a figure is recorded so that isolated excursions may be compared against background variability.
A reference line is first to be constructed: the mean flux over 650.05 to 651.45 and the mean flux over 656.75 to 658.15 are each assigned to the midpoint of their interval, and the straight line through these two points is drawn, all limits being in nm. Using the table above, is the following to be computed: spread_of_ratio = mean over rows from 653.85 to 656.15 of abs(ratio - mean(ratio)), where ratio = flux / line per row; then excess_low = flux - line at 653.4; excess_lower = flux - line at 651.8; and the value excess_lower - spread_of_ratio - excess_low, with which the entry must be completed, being -0.056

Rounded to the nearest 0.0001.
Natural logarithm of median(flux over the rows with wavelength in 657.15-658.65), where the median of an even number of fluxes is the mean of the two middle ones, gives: 0.0770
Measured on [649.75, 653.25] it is 0.0862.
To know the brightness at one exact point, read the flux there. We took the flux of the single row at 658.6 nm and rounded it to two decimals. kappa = 1.09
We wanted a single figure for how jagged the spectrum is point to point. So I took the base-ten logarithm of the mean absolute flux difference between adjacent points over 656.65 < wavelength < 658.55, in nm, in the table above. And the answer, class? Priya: -1.68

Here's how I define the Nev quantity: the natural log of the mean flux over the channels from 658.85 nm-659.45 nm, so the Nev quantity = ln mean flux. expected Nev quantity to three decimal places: 0.049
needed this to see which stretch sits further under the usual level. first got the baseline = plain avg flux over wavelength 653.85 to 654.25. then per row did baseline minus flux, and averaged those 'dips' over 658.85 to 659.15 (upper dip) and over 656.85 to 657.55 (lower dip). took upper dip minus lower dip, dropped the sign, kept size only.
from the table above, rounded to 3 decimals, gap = 0.057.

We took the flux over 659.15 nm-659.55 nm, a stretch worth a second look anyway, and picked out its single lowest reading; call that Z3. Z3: 0.992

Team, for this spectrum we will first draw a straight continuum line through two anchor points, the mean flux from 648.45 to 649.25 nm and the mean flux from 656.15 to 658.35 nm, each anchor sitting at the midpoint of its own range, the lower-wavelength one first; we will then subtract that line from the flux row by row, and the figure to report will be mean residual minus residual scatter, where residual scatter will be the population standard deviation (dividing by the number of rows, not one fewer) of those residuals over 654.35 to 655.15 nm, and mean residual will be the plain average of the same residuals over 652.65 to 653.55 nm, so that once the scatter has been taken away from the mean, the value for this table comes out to 0.012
